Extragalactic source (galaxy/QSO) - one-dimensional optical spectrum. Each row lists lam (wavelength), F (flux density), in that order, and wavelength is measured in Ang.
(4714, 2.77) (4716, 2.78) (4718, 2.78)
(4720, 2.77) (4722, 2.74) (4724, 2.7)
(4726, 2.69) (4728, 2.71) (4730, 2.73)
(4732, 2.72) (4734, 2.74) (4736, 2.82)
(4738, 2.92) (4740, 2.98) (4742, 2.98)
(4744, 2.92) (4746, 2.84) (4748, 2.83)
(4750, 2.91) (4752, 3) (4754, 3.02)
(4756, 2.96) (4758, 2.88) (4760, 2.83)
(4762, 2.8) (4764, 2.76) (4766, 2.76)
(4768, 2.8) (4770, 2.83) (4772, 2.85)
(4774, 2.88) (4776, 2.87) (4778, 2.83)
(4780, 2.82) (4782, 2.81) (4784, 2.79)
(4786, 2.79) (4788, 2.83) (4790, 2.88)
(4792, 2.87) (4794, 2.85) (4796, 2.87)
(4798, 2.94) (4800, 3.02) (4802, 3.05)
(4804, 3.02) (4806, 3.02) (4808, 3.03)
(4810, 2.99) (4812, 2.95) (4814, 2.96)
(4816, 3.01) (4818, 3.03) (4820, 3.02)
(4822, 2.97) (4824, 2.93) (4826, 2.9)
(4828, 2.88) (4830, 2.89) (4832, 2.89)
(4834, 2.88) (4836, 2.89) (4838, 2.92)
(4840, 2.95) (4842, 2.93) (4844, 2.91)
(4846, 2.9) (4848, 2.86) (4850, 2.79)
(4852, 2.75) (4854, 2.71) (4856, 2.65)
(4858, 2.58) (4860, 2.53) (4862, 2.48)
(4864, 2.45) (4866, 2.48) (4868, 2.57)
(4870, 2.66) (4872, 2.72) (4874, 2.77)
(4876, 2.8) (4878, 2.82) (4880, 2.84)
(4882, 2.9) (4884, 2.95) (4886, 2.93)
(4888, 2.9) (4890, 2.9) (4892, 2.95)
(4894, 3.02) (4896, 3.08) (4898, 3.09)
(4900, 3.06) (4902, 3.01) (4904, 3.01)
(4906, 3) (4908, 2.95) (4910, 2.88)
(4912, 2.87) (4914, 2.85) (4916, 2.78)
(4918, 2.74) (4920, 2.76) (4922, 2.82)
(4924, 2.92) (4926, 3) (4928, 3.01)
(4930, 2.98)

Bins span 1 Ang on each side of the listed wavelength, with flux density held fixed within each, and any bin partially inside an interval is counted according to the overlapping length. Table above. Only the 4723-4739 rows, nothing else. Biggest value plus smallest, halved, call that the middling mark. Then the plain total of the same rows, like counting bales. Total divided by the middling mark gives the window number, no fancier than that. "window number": 7.85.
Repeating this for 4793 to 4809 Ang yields 8.07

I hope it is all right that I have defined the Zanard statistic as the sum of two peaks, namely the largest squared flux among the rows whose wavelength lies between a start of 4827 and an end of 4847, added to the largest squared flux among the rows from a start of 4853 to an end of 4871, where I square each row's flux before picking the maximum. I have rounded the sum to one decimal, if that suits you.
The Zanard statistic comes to 16.0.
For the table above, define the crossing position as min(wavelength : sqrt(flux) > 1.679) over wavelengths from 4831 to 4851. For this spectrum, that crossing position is 4832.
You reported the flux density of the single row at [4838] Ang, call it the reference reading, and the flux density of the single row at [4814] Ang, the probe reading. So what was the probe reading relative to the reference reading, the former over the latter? 1.01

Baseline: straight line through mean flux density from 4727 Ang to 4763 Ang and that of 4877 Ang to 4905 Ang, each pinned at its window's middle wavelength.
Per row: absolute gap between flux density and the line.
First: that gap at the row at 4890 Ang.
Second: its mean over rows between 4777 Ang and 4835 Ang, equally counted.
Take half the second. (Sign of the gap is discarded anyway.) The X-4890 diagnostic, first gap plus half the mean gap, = 0.09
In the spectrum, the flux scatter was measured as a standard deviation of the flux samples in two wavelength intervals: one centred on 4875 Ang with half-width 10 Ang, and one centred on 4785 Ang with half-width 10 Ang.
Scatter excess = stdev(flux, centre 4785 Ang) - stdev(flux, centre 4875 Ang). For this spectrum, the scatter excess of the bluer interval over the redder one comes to -0.11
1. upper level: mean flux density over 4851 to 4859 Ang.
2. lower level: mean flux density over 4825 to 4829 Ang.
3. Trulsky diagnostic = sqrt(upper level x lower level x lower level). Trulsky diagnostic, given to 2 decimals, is 4.72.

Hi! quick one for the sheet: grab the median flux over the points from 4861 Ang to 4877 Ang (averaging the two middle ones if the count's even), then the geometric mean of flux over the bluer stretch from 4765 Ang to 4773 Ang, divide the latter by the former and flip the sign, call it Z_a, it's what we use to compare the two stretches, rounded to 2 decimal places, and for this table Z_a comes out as -1.07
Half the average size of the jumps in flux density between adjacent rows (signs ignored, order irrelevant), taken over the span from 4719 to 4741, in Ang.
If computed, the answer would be 0.0195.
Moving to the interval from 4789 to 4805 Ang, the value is 0.0186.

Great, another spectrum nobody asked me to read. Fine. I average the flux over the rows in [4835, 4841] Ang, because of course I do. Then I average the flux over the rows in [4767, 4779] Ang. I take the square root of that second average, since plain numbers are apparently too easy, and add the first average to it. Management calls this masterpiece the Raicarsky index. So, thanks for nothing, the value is 4.61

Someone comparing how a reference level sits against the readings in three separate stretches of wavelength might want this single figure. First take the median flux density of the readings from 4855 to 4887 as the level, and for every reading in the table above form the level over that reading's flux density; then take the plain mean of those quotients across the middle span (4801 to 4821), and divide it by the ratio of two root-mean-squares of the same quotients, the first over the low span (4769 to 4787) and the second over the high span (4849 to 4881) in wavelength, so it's 0.954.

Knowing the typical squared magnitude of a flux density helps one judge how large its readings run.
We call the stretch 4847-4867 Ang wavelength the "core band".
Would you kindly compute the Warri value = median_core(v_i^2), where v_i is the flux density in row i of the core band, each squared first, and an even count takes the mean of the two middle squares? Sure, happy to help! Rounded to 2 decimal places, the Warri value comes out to 6.84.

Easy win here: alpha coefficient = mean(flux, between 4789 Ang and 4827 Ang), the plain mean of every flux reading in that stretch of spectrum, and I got 2.96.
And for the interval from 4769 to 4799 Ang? 2.85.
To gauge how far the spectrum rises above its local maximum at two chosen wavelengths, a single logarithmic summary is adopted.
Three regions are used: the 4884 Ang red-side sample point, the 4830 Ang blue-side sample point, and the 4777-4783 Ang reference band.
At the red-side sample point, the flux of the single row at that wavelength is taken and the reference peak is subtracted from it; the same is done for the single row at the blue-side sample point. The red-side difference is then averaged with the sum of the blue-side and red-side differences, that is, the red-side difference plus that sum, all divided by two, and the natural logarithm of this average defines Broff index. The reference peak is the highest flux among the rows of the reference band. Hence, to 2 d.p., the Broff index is -1.90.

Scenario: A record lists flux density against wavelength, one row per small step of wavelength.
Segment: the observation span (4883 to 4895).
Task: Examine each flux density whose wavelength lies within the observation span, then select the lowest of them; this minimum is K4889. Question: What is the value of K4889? 2.9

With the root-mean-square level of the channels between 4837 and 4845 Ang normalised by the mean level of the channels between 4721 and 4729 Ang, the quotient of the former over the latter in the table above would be 1.08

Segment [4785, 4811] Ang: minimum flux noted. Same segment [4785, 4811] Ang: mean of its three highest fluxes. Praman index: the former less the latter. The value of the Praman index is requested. -0.24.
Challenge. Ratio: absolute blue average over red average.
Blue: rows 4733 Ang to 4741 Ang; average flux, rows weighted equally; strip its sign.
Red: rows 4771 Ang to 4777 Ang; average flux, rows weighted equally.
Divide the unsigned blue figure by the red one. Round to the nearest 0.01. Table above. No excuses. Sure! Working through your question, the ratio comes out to 1.00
